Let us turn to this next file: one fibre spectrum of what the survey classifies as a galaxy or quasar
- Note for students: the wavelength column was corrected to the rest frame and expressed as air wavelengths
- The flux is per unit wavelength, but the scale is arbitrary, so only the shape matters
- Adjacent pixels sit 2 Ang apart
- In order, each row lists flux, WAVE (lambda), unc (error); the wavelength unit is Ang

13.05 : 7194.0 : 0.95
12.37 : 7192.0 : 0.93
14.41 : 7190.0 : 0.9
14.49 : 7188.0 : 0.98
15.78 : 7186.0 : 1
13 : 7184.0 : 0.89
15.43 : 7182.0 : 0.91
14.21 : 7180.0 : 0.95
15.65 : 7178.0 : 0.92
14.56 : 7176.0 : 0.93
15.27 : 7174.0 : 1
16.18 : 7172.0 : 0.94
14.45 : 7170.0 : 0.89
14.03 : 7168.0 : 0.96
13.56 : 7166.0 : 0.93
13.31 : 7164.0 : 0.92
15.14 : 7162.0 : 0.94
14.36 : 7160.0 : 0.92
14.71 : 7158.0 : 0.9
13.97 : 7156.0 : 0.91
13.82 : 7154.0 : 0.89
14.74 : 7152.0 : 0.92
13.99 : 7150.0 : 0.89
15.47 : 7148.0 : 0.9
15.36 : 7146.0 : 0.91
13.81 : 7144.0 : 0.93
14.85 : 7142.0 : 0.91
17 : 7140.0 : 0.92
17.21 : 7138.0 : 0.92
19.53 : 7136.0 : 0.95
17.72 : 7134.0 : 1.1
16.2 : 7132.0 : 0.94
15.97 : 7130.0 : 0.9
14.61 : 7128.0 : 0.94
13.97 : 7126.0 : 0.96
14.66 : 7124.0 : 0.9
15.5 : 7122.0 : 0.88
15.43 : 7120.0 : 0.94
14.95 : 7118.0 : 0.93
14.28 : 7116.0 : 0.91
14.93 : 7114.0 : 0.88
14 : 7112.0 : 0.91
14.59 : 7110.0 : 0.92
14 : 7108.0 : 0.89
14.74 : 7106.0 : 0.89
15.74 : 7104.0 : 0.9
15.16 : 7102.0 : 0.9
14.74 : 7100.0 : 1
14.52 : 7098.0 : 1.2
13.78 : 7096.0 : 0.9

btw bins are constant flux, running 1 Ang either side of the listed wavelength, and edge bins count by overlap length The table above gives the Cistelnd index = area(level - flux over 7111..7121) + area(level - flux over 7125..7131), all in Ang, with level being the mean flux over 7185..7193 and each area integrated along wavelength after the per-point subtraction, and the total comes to -8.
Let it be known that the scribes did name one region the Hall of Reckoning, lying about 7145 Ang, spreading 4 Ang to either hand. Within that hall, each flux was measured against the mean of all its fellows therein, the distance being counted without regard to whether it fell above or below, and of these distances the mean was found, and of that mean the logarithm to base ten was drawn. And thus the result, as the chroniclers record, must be -0.27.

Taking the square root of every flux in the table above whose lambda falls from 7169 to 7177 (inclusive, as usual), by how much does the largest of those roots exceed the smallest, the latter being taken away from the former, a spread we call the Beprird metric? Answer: 0.221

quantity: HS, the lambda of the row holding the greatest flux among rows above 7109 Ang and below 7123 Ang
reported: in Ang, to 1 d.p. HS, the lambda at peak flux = 7122.0 Ang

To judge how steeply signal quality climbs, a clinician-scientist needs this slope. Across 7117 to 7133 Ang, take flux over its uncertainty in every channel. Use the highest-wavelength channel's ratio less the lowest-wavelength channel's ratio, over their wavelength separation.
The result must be 0.08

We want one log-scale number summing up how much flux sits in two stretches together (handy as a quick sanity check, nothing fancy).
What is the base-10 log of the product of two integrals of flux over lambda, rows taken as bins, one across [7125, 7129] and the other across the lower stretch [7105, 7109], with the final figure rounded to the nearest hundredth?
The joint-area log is 3.52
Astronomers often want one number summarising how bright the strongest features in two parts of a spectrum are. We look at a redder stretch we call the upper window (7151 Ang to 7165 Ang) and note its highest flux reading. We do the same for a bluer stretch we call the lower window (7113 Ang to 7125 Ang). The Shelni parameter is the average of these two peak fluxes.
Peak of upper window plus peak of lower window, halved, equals 15.3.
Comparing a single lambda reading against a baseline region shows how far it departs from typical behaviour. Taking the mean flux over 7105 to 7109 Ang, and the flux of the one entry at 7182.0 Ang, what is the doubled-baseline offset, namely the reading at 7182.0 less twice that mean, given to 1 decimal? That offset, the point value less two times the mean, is -13.3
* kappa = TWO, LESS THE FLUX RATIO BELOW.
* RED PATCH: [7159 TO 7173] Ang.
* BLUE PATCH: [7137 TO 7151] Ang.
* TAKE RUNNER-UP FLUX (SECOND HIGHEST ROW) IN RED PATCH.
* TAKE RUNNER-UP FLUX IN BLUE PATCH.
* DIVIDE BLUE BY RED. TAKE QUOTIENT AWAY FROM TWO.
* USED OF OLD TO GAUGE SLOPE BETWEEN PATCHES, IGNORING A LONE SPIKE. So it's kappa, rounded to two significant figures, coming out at 0.88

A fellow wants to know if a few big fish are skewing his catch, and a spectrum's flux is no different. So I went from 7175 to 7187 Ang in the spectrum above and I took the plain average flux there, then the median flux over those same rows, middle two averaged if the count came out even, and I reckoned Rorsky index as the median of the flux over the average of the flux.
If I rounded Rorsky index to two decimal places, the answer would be 1.02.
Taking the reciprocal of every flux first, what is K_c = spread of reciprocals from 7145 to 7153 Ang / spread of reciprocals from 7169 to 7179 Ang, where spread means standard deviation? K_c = 1.0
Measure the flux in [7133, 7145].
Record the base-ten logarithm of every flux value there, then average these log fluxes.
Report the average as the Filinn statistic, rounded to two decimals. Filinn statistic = 1.22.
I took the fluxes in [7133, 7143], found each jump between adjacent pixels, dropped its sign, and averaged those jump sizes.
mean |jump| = 1.6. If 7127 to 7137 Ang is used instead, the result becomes 1.2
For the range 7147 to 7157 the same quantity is 0.8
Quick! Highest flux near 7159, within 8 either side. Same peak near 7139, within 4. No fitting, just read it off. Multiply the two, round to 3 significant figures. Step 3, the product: 296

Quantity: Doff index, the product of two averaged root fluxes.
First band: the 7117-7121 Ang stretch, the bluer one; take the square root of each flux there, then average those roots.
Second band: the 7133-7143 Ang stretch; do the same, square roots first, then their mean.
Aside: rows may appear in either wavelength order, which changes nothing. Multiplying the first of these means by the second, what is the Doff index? 16.2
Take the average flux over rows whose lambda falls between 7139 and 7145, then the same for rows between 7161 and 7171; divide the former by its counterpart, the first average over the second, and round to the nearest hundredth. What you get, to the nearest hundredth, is 1.08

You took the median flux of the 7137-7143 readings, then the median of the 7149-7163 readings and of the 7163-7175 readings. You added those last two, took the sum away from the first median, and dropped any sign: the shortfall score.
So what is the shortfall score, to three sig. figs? 11.6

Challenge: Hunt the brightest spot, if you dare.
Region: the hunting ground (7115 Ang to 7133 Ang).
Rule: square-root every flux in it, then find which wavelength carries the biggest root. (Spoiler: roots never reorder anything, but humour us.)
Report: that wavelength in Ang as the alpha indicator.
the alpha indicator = 7132.0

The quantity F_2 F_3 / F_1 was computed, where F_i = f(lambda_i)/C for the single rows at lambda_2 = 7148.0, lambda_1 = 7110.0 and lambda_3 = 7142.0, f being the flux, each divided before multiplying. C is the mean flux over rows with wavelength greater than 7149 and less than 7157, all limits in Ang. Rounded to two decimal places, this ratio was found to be 1.11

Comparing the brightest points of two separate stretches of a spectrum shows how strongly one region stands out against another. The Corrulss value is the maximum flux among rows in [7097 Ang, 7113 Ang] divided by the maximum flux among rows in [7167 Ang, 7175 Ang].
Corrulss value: 0.97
